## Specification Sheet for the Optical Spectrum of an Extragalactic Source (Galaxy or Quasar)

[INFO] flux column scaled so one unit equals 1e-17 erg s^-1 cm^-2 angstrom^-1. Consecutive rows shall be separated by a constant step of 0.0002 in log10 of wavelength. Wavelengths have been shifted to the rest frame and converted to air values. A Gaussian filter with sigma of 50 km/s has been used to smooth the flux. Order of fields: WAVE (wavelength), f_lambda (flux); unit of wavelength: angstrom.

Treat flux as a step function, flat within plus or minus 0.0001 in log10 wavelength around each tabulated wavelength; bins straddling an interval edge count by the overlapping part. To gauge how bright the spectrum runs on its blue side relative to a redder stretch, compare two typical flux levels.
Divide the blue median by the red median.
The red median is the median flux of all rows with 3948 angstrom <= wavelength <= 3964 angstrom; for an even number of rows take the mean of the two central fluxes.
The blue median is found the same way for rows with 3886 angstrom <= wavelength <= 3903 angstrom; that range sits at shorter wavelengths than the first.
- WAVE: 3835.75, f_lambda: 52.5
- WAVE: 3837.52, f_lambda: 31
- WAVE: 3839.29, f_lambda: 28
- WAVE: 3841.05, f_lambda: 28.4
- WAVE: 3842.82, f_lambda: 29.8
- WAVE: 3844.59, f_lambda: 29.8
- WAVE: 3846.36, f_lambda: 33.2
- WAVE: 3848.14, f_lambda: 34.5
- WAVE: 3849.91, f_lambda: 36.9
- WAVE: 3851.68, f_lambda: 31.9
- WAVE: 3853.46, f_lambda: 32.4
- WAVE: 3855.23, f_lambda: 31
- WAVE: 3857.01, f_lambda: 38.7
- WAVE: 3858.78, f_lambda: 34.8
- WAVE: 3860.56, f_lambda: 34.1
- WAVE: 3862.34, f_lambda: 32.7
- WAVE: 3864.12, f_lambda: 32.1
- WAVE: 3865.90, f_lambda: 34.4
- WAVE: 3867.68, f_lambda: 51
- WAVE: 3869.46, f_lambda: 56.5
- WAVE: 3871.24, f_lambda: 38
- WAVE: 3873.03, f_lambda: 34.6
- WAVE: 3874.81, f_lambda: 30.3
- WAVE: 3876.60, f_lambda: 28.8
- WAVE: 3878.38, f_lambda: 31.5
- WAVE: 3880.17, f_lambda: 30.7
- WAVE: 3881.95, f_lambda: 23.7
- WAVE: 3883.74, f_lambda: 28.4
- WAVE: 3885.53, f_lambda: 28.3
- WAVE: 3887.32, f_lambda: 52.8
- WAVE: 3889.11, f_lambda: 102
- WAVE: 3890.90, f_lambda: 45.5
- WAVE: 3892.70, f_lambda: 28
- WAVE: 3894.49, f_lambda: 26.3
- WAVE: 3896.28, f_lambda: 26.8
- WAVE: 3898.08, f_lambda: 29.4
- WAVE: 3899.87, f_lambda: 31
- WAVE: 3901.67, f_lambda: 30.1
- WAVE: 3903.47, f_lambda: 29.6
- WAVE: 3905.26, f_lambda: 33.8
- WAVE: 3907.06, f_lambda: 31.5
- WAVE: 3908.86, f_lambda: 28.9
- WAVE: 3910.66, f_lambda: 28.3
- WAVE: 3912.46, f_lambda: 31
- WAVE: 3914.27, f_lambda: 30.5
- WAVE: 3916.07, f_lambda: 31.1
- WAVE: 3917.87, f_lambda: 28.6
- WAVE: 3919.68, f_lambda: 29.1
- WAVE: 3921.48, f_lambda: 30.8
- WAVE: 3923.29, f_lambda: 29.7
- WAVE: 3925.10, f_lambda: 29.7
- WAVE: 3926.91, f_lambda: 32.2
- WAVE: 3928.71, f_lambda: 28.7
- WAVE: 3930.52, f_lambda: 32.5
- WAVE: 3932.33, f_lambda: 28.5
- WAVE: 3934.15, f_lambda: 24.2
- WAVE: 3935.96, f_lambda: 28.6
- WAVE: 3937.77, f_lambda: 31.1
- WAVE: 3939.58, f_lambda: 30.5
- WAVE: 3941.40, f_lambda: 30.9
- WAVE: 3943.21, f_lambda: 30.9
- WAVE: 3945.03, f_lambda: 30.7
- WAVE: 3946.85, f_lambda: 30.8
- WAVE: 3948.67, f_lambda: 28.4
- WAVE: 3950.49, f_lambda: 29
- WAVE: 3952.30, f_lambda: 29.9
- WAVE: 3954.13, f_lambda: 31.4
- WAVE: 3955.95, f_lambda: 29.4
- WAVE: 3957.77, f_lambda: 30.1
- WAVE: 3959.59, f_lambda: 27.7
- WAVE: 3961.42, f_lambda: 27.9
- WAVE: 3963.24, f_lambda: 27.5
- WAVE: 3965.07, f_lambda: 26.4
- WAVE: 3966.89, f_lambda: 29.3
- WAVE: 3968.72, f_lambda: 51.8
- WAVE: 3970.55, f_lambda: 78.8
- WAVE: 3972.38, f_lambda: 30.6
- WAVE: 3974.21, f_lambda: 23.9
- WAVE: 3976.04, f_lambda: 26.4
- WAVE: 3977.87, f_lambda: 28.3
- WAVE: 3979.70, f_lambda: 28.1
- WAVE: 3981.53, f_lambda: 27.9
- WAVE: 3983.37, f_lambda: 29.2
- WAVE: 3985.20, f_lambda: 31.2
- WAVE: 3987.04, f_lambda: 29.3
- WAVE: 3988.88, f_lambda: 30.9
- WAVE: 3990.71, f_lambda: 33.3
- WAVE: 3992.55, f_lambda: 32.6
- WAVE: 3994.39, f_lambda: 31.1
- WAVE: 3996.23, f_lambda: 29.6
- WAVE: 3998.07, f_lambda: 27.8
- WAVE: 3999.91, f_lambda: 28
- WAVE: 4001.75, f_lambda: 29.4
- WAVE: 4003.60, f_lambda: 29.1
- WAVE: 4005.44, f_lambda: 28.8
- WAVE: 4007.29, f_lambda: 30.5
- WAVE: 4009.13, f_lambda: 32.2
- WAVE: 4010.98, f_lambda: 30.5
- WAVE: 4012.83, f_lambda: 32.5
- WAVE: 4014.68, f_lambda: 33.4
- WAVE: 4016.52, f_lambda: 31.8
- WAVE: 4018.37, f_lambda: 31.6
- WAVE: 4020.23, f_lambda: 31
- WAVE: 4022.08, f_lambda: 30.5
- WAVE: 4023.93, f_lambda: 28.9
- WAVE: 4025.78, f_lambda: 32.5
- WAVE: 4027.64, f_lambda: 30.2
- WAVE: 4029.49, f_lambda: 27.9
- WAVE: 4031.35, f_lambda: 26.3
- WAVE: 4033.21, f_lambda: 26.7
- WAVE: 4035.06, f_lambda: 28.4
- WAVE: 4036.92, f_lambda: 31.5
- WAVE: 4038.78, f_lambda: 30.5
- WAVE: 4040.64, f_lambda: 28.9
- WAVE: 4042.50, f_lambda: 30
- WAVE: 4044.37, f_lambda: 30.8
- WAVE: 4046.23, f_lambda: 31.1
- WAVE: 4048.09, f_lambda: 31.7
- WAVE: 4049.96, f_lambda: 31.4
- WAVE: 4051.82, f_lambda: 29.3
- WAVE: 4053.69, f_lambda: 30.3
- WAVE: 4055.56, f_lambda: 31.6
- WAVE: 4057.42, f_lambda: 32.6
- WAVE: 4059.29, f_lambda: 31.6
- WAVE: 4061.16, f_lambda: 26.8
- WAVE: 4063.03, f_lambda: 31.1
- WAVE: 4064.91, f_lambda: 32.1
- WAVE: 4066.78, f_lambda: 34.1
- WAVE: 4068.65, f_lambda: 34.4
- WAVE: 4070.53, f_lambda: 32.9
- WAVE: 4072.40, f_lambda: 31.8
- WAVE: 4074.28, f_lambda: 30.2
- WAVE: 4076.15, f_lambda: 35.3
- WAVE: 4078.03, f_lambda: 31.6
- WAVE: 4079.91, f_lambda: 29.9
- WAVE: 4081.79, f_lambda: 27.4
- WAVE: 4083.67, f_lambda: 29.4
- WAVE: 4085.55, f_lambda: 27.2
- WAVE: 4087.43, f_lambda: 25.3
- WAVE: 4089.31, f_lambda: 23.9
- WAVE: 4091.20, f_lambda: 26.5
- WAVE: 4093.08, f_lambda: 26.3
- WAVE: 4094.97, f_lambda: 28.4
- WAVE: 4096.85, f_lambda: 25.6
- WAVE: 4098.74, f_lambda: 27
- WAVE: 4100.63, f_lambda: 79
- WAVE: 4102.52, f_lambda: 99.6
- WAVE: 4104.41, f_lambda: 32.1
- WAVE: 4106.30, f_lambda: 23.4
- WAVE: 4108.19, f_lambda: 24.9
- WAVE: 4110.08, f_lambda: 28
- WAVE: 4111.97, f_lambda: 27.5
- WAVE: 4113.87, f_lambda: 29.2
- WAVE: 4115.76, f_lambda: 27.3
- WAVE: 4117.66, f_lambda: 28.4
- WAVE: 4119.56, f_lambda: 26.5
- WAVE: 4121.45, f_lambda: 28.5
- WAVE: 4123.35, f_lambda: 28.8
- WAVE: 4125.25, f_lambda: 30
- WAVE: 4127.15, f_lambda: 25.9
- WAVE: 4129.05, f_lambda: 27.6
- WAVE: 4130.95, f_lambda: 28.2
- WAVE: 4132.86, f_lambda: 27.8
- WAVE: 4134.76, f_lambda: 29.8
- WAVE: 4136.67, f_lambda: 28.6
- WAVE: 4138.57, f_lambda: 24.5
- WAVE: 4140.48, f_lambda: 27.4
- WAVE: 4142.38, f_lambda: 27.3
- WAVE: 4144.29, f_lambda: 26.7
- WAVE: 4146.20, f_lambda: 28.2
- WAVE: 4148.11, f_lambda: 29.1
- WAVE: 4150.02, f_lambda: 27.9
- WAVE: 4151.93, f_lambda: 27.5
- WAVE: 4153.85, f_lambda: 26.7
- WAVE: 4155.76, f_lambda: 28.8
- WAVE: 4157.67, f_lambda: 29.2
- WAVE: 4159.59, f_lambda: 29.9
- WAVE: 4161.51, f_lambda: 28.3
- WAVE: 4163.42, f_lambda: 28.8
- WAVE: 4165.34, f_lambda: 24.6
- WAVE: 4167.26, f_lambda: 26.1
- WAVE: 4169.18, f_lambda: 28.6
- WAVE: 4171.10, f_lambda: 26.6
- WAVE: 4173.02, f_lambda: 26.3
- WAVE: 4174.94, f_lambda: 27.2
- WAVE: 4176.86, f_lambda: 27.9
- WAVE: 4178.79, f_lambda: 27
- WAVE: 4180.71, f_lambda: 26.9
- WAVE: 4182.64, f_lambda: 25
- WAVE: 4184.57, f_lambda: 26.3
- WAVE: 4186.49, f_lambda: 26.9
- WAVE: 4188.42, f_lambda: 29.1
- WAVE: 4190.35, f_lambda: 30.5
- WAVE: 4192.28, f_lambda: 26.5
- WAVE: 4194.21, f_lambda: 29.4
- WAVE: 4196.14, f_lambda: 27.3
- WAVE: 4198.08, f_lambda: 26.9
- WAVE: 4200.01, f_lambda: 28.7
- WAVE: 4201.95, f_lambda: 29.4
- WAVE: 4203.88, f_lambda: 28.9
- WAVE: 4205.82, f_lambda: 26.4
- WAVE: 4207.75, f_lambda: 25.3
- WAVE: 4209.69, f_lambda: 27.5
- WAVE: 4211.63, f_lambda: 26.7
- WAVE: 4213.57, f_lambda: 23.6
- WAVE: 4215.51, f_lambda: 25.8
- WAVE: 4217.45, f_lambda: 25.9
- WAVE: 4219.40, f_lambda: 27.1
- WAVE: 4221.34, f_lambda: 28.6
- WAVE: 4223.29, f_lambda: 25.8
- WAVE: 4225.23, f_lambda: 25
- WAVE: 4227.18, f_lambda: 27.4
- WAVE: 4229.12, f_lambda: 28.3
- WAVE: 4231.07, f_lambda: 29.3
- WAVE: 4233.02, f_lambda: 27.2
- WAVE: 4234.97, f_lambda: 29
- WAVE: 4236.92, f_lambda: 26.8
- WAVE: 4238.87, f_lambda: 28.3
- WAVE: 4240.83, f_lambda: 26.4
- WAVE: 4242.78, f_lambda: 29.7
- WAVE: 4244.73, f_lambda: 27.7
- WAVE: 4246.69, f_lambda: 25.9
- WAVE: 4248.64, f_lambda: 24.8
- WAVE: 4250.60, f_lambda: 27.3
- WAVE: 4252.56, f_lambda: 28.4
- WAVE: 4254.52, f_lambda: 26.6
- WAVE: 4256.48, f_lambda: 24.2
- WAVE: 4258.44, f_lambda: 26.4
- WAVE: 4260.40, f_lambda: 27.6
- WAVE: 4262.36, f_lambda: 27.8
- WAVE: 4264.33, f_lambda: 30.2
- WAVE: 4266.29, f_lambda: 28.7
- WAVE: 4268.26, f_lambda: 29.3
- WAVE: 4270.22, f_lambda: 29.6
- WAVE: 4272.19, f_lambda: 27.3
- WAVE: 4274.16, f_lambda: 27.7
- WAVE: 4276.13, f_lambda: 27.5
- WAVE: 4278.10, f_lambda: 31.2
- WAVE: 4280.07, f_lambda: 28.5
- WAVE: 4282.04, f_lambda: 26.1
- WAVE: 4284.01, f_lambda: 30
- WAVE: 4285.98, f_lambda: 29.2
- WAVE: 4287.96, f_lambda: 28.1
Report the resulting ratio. 1.04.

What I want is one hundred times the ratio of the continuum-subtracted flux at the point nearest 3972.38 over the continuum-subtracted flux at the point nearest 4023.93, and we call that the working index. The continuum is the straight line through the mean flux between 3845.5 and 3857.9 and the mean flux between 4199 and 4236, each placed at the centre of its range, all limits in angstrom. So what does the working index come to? 62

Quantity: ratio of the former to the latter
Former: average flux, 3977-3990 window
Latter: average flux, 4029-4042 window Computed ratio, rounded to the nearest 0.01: 1.02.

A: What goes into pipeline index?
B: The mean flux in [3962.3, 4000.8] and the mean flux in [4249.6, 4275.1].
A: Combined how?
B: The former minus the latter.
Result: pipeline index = 4.7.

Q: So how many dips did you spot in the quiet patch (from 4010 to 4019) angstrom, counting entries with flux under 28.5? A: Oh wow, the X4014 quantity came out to 0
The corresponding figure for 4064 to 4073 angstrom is 0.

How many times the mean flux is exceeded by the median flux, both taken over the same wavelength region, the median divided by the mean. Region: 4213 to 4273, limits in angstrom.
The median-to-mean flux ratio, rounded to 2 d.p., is 1.00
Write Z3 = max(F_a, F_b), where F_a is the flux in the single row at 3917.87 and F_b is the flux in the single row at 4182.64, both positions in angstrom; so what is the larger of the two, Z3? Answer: 28.6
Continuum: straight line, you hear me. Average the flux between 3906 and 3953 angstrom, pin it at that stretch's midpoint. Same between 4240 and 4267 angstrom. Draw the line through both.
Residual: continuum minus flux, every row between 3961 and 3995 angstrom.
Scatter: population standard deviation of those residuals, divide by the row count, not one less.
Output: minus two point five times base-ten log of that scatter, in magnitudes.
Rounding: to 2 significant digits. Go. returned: -2.7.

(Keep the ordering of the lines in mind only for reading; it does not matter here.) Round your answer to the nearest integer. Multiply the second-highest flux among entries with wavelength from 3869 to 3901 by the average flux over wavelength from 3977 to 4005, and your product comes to 1679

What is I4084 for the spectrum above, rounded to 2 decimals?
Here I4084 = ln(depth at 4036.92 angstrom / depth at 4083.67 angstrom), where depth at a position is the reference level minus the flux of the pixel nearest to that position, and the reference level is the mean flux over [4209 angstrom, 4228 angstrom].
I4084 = 0.52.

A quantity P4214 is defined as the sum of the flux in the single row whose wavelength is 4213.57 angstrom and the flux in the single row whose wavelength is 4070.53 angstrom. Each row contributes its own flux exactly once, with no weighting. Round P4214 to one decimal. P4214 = 56.5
